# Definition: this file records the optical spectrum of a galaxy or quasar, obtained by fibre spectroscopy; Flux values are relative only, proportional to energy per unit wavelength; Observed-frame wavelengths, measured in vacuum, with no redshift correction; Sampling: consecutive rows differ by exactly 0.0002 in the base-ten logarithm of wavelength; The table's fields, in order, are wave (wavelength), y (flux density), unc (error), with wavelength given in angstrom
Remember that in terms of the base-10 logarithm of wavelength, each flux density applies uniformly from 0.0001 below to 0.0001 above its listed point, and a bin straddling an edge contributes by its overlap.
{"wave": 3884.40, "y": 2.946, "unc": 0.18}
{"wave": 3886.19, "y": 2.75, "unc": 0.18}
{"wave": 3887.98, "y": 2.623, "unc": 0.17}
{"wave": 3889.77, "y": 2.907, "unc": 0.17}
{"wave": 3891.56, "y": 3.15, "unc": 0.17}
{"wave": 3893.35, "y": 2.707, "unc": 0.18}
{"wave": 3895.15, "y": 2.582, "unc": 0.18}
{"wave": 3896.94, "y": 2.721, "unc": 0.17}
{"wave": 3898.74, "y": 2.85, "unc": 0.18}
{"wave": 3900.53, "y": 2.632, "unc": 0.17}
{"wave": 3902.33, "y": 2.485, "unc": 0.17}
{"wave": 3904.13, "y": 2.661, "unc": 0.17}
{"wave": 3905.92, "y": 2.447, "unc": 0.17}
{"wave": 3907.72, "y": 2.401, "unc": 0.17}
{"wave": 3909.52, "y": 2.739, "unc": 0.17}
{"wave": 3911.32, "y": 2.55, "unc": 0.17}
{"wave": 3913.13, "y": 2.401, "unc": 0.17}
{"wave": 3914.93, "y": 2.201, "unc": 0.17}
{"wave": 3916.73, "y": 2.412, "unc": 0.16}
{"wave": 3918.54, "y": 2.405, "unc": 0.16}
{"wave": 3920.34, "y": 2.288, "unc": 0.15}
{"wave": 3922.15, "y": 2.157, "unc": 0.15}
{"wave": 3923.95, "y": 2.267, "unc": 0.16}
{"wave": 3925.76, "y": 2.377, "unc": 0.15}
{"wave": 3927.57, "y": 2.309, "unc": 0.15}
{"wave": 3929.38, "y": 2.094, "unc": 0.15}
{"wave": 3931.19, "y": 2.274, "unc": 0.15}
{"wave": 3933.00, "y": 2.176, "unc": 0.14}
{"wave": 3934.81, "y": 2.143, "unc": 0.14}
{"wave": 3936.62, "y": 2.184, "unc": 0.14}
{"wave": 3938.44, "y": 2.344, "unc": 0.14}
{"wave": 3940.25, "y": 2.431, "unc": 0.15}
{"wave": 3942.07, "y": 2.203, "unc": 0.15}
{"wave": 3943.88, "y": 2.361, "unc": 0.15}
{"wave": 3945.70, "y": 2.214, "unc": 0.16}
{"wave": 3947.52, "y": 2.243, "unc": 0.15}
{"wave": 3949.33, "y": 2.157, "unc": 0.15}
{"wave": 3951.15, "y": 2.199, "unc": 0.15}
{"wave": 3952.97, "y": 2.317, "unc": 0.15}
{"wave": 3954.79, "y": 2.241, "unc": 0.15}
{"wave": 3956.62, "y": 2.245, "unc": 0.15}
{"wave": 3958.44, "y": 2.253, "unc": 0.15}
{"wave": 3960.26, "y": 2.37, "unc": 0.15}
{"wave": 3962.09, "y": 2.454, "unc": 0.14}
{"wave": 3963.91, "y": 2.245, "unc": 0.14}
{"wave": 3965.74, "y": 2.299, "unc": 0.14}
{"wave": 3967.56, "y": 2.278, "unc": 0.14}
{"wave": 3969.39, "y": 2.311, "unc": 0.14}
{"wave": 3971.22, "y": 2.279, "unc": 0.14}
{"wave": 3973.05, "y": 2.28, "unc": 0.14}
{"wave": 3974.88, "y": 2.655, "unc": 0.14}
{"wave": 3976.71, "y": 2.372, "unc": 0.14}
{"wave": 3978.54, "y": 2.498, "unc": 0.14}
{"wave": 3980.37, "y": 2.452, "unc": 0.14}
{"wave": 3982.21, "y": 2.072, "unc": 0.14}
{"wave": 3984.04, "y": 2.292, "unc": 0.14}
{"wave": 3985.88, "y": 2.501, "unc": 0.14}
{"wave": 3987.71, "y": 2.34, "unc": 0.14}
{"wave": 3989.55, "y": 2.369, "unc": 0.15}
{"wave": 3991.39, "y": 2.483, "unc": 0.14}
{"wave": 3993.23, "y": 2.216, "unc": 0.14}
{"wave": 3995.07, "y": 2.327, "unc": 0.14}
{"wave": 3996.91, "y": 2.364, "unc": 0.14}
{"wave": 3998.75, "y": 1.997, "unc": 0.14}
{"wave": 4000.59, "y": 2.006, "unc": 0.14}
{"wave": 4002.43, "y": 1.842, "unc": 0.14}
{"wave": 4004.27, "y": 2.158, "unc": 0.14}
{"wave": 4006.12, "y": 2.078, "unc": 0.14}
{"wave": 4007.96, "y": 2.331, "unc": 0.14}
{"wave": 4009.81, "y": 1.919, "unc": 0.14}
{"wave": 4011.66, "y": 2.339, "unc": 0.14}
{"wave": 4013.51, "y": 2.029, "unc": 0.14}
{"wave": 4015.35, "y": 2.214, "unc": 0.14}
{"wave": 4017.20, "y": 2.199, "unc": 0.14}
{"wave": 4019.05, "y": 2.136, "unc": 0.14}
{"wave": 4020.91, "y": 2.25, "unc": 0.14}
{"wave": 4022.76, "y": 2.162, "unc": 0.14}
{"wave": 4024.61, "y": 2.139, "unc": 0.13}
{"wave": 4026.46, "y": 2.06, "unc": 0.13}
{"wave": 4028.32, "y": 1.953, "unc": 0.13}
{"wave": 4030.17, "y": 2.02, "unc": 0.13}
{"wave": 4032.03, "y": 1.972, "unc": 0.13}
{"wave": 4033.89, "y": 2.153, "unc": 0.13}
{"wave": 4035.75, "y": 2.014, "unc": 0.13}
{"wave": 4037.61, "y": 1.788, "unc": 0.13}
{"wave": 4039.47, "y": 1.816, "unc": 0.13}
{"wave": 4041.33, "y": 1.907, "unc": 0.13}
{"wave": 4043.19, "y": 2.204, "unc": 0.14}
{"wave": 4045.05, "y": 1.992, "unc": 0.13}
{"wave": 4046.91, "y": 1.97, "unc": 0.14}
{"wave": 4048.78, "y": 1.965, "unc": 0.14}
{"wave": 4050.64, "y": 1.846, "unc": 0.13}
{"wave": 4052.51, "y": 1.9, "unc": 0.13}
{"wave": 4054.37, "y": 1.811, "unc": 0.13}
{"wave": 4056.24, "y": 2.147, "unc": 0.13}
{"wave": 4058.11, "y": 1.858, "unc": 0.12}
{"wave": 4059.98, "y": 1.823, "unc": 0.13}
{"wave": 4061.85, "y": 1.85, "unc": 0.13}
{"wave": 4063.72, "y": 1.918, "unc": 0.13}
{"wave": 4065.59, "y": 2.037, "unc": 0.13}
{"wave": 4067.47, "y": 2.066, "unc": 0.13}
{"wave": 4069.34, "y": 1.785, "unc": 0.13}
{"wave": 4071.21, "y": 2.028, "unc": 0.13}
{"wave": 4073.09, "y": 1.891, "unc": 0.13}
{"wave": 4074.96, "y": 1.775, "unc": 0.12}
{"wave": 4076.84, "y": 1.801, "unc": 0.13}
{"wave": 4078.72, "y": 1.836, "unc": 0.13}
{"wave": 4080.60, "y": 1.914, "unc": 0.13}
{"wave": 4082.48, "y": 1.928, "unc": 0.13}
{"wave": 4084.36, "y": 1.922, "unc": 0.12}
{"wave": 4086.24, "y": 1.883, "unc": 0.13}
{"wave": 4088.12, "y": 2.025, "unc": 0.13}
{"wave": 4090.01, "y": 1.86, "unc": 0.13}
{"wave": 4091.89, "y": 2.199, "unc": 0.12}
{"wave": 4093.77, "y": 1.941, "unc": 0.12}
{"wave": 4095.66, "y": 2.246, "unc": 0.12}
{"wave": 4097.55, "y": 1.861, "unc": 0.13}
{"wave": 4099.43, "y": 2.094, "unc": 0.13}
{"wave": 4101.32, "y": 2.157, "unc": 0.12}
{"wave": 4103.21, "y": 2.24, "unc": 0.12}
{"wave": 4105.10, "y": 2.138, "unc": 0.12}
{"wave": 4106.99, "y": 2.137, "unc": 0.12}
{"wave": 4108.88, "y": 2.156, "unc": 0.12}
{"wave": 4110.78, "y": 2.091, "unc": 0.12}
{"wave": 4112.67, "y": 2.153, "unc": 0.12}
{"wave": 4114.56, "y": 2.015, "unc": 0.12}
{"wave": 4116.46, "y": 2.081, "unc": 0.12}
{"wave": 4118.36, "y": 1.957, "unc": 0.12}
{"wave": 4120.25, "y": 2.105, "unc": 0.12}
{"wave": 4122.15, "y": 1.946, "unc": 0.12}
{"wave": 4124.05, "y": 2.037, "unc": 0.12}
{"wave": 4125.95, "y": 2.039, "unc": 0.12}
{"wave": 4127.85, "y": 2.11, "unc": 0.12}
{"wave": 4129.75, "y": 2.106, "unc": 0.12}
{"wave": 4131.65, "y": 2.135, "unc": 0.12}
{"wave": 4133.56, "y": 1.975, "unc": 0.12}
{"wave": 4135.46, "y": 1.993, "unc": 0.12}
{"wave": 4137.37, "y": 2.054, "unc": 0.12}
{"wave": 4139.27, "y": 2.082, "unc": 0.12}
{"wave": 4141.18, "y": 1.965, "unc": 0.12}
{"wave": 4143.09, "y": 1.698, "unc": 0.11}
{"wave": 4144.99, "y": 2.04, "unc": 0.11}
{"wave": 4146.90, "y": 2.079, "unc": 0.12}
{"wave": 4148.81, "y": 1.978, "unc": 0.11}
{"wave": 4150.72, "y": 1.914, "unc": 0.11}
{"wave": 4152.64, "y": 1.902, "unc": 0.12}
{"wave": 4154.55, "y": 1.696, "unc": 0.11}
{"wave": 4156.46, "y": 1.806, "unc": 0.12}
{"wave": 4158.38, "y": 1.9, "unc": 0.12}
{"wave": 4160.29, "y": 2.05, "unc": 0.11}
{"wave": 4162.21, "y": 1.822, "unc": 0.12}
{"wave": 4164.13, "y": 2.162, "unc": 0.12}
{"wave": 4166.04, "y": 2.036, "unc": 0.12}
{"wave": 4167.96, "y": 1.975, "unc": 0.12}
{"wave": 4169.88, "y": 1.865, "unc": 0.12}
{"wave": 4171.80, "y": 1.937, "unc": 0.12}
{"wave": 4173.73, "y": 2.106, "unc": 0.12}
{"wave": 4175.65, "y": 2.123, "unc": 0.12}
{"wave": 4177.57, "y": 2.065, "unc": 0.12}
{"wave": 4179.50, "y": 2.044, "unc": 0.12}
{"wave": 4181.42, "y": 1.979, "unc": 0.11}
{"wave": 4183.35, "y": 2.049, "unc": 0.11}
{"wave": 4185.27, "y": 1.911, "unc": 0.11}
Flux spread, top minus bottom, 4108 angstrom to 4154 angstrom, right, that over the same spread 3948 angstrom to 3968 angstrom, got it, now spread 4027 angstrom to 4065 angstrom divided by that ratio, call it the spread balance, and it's 0.27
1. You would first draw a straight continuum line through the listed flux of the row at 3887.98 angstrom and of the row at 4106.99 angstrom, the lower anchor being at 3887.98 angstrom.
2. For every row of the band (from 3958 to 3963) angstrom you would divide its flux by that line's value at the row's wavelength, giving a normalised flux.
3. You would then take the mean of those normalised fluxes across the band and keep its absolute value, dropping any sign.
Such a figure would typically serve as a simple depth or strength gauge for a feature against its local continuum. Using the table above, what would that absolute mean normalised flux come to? 0.96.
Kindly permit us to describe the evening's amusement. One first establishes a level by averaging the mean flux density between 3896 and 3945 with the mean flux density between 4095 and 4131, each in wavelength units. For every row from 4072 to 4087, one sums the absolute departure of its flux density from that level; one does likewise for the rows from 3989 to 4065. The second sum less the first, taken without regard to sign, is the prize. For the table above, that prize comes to 5.9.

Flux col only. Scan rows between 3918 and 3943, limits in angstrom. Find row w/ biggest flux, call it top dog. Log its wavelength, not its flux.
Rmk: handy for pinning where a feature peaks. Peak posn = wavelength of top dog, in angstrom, 3940.25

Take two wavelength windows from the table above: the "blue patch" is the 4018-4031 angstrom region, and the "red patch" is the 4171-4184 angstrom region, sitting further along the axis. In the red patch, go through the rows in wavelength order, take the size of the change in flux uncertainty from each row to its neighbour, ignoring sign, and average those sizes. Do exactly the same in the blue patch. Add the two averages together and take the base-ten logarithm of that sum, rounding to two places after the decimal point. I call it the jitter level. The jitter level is -2.48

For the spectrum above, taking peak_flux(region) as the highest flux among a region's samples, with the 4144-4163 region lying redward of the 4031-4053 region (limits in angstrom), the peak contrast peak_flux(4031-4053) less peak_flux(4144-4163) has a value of 0.1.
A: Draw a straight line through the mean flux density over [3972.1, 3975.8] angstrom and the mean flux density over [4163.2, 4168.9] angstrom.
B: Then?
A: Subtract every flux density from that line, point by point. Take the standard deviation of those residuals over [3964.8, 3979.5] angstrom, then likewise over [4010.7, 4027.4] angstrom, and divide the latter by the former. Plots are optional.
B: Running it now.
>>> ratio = 0.64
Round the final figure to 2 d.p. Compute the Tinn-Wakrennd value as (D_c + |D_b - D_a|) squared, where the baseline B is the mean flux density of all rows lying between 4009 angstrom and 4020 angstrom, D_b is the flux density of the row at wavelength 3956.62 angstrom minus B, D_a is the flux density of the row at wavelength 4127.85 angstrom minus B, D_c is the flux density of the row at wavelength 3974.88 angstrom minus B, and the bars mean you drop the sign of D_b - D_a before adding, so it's 0.42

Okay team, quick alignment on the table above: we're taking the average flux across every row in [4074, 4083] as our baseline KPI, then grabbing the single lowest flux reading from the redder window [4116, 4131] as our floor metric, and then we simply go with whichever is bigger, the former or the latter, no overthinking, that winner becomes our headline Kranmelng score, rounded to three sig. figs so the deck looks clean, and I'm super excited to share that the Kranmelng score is 1.95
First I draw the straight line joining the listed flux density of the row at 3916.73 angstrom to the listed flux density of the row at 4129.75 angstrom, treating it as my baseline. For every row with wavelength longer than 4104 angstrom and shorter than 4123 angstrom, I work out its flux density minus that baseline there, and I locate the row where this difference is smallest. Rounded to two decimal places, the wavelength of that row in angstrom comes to 4122.15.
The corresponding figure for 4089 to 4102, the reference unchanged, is 4090.01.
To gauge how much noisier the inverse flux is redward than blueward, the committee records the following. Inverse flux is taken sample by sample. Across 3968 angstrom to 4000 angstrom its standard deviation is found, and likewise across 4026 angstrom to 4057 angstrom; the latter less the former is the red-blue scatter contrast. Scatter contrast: 0.001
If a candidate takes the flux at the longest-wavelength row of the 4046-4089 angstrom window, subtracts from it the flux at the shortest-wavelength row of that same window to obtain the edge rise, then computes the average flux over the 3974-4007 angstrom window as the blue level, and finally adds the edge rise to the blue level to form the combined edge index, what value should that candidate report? 2.33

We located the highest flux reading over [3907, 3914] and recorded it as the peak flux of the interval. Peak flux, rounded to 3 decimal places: 2.739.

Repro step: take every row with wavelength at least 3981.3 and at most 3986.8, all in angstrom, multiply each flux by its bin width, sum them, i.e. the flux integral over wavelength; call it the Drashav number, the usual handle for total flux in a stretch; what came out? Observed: 12.6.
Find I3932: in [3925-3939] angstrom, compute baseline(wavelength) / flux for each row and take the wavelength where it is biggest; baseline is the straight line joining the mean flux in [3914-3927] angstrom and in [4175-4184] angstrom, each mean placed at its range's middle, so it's 3929.38 angstrom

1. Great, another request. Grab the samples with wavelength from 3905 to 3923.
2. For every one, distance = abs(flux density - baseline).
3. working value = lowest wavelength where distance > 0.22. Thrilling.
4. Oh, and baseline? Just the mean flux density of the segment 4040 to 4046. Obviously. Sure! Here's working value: 3905.92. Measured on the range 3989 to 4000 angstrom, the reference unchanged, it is 3989.55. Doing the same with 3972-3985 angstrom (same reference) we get 3973.05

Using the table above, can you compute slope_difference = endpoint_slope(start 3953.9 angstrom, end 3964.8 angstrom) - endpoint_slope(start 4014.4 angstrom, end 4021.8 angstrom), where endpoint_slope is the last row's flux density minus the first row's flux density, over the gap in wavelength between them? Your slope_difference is -0.006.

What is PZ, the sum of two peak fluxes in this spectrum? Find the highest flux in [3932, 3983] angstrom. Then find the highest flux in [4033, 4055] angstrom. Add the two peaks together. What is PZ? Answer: 4.86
